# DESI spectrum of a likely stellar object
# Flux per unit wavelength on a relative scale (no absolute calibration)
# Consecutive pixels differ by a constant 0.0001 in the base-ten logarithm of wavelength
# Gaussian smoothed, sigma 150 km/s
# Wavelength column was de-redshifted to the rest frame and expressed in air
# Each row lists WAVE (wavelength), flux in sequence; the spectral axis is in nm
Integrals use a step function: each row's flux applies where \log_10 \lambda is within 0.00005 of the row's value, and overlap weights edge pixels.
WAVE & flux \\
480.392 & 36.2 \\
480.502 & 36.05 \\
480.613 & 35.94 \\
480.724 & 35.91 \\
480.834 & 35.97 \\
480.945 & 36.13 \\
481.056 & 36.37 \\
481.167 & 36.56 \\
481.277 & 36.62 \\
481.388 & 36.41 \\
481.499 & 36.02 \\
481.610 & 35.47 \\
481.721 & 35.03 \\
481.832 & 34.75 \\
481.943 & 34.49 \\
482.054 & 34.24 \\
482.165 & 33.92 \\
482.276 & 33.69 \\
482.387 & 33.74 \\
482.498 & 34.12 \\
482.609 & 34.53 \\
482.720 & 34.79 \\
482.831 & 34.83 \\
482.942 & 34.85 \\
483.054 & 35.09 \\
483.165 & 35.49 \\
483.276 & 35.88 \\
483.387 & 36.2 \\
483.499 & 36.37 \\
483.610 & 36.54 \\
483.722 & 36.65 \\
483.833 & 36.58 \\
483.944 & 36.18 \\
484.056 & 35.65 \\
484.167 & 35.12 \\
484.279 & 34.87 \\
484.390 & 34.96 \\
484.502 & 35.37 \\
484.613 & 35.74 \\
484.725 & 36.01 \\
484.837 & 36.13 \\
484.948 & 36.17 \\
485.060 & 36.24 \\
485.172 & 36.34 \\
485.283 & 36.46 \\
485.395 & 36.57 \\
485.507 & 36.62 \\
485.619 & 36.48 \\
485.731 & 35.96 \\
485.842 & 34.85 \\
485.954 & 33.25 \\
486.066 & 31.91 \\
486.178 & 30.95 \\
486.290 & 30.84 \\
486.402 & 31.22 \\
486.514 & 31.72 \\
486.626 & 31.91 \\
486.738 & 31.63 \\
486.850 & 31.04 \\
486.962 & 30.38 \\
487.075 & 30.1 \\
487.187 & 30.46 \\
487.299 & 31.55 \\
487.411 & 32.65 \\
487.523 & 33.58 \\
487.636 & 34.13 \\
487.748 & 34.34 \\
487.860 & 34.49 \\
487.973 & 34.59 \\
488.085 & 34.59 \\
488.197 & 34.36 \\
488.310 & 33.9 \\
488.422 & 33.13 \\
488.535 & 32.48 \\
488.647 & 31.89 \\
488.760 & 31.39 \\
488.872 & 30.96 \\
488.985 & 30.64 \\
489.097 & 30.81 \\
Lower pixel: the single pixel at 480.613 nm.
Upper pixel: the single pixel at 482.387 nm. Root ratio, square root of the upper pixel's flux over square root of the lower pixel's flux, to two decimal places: 0.97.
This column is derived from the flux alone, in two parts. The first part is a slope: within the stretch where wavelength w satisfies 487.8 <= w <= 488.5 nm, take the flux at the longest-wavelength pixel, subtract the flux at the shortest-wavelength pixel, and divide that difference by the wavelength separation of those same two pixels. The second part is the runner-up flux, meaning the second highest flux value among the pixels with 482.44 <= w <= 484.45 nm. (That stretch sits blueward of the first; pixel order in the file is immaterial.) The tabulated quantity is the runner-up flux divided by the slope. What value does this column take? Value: -15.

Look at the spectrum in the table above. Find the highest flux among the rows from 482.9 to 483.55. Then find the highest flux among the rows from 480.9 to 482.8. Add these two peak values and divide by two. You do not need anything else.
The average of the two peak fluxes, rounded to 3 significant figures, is 36.5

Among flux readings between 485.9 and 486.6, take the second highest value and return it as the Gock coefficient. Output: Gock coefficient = 31.91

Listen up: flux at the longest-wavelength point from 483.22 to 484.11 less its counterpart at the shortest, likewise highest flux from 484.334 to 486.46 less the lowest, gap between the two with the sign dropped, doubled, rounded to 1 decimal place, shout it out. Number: 12.0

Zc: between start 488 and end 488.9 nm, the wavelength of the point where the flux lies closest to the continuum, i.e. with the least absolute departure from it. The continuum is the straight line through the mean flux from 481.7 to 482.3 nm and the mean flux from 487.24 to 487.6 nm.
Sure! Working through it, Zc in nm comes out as 488.535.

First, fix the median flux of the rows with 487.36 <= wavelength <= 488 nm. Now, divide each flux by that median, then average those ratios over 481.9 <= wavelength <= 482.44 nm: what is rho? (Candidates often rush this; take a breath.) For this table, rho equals 0.99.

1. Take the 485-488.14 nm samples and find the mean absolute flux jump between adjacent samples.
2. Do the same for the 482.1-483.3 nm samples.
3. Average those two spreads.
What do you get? 0.37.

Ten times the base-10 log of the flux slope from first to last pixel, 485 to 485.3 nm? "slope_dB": 0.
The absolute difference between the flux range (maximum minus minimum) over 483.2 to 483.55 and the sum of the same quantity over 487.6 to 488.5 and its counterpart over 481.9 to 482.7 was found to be 1.8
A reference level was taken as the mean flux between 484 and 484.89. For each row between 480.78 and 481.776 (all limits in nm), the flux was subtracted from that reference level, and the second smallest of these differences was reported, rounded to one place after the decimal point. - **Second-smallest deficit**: -1.1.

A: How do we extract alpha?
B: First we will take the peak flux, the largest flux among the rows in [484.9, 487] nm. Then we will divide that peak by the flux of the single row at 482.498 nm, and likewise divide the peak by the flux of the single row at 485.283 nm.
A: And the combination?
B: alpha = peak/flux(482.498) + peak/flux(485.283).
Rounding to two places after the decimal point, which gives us 2.08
